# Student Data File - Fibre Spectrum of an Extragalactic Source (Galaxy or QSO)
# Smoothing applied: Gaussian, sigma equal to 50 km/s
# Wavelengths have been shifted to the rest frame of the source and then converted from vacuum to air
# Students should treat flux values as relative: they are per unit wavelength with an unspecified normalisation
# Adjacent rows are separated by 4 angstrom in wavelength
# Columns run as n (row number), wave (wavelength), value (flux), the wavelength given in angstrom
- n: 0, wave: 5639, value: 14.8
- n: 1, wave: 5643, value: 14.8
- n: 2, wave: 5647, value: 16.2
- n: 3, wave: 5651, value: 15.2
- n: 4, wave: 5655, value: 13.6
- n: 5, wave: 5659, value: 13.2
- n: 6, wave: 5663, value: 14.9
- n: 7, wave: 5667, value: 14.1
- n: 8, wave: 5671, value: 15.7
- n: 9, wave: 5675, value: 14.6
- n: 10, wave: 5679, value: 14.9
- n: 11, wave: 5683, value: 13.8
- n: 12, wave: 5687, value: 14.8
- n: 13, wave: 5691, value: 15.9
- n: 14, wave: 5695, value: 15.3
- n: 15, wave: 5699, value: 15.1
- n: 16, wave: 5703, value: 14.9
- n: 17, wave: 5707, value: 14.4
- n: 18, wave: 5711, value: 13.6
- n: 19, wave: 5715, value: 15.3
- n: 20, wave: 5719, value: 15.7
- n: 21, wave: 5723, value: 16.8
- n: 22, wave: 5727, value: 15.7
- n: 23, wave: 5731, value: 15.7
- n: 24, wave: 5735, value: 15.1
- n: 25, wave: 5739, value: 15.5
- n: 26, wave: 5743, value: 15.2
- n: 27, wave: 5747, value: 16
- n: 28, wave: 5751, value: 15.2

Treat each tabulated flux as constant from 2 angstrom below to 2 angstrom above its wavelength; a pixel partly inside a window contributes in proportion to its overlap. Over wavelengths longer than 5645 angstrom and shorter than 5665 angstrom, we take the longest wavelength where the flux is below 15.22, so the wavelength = 5663 angstrom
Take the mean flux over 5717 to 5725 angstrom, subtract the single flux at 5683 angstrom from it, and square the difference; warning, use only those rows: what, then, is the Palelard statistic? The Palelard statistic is 6.0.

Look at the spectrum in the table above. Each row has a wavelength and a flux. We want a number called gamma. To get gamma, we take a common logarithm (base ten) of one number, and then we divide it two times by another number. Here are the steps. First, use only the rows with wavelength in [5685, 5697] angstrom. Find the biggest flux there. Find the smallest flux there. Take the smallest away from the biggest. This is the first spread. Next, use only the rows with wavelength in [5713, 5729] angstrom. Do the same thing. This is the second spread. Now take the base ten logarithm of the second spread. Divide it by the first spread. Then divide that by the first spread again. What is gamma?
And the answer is 0.15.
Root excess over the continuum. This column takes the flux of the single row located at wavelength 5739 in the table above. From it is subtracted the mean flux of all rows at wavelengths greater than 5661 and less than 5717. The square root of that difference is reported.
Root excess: 0.83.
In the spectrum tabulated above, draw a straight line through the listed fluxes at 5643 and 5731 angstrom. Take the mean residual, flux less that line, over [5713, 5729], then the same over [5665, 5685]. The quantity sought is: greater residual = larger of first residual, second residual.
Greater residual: 0.3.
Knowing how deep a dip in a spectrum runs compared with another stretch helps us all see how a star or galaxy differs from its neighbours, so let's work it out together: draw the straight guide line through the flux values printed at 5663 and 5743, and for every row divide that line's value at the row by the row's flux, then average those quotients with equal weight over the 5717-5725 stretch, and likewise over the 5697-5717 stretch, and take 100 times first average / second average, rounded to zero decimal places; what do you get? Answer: 90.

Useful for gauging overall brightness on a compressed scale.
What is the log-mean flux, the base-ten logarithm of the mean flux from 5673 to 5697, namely 1.17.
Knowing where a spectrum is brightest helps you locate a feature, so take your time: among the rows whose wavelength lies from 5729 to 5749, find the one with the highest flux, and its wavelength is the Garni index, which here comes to 5747 angstrom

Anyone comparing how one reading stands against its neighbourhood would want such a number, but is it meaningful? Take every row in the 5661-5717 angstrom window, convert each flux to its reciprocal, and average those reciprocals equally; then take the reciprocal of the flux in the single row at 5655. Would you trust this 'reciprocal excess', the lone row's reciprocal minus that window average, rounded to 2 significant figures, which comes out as 0.0059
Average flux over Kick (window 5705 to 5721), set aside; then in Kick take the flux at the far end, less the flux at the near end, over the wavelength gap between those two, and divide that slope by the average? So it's 0.007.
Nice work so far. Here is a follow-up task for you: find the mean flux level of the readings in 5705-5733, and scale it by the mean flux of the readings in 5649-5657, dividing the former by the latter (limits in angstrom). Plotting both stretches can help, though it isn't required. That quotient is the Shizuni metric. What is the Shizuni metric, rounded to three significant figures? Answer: 1.06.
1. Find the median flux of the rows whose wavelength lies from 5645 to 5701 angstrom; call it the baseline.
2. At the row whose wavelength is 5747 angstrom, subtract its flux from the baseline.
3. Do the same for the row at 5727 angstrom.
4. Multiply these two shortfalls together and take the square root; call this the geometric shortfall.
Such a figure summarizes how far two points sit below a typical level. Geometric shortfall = 0.9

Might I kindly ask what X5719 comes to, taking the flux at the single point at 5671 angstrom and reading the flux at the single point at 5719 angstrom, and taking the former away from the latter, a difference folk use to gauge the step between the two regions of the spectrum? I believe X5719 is 0.0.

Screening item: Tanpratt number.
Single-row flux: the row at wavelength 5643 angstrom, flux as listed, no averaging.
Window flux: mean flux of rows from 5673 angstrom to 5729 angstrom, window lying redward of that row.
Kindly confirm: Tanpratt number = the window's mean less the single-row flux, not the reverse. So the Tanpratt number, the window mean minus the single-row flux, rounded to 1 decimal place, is 0.3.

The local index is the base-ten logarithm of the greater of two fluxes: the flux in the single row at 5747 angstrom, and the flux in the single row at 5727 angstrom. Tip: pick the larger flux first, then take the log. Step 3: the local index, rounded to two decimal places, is 1.20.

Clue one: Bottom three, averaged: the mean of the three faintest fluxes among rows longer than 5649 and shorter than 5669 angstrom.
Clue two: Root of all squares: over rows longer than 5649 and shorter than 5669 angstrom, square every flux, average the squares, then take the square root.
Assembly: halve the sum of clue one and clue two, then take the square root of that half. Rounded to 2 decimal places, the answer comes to 3.73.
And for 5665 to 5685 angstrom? 3.79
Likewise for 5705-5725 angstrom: 3.85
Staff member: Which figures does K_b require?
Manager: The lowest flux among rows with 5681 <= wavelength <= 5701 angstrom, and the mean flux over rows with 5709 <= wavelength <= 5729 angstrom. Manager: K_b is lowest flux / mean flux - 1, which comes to -0.105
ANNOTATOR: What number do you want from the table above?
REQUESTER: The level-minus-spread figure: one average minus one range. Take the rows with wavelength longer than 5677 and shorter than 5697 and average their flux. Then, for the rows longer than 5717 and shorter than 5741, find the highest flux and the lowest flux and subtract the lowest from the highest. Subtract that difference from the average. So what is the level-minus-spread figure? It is 13.2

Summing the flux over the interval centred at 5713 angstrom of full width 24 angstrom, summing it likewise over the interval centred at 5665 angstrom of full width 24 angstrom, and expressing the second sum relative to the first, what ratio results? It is 0.95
